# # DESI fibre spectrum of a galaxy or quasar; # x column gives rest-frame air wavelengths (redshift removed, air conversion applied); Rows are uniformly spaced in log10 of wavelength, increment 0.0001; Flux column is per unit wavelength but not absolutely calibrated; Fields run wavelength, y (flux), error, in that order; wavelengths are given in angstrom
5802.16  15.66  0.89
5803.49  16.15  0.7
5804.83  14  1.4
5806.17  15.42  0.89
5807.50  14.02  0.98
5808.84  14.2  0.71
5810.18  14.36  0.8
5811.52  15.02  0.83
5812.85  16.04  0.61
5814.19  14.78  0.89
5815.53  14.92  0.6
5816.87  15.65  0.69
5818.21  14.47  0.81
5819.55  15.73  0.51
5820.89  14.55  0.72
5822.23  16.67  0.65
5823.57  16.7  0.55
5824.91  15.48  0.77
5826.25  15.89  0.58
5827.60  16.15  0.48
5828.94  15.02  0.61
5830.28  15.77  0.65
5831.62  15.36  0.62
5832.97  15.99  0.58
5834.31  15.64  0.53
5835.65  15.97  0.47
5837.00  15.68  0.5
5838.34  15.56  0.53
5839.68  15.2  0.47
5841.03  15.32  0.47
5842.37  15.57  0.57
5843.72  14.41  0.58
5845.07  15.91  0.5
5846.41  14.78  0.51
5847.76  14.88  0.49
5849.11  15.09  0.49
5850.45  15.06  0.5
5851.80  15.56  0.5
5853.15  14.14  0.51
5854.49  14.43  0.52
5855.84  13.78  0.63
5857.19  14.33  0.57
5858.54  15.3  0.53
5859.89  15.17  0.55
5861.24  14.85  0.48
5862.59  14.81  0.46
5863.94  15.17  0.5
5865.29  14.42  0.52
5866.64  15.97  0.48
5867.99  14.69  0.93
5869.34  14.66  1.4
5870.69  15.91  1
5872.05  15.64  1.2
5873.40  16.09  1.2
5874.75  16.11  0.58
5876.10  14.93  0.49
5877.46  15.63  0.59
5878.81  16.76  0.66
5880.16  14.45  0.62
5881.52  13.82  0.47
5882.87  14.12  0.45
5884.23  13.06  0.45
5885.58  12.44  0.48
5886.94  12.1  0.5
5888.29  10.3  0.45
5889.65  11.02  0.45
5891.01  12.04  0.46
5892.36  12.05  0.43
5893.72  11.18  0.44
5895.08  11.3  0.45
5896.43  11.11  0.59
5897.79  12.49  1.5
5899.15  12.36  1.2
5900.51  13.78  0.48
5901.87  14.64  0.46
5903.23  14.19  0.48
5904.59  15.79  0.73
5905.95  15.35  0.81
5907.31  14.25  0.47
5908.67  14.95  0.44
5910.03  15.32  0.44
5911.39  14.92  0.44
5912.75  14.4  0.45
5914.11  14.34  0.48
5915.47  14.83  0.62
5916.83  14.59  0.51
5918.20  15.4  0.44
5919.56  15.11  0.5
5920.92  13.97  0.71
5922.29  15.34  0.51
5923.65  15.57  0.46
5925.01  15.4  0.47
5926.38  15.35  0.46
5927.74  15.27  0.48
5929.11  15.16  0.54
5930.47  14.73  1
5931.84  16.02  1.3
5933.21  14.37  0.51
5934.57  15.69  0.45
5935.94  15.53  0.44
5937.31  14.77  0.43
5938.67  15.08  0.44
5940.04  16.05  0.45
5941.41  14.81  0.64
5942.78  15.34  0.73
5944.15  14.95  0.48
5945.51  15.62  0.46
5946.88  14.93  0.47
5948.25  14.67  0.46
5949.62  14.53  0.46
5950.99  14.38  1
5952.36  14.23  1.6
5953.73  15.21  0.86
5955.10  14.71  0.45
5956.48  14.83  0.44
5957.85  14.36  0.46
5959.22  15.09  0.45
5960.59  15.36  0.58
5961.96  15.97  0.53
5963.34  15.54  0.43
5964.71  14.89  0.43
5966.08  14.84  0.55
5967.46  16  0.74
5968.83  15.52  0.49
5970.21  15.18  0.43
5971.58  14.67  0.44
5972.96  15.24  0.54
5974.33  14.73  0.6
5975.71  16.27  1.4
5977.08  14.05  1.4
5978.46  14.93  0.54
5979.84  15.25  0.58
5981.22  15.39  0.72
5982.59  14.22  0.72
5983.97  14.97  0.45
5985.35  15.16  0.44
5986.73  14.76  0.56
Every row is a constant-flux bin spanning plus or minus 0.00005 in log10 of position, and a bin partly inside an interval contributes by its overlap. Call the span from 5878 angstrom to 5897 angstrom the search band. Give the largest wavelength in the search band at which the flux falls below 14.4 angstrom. 5896.43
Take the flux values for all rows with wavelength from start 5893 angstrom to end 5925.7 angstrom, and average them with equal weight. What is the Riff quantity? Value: 14.2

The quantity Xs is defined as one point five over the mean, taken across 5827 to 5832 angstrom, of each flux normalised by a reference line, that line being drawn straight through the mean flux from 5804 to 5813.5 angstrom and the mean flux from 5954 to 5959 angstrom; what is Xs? 1.42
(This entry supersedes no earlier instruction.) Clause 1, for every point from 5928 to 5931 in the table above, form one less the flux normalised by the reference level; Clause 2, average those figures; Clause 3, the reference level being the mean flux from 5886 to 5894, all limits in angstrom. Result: -0.31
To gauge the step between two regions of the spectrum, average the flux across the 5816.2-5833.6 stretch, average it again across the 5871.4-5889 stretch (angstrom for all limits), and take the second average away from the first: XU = 1.4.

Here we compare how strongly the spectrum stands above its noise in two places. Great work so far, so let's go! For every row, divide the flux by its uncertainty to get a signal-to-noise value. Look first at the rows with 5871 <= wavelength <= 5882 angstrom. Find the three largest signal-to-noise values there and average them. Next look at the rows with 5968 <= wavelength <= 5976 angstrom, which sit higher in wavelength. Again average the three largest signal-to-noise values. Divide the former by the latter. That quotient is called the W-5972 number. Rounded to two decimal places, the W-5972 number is 0.87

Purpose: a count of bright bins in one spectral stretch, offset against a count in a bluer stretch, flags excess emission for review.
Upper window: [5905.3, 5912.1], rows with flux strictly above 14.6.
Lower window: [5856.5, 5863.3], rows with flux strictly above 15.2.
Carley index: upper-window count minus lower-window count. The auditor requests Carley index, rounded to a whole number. 3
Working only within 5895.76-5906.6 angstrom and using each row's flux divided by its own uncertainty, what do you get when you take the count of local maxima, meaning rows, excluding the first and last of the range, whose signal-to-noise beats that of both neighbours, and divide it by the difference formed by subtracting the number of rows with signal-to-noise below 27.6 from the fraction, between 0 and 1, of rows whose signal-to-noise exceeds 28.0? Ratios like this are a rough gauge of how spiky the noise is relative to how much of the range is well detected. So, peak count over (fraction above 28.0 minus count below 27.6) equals -0.2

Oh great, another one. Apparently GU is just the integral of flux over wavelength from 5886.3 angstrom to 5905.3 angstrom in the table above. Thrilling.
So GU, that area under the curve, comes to 237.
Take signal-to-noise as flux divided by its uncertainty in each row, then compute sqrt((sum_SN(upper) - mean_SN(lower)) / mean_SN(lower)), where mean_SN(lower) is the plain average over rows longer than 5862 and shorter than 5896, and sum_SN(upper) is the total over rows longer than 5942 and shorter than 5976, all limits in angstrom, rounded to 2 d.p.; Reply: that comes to 5.21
